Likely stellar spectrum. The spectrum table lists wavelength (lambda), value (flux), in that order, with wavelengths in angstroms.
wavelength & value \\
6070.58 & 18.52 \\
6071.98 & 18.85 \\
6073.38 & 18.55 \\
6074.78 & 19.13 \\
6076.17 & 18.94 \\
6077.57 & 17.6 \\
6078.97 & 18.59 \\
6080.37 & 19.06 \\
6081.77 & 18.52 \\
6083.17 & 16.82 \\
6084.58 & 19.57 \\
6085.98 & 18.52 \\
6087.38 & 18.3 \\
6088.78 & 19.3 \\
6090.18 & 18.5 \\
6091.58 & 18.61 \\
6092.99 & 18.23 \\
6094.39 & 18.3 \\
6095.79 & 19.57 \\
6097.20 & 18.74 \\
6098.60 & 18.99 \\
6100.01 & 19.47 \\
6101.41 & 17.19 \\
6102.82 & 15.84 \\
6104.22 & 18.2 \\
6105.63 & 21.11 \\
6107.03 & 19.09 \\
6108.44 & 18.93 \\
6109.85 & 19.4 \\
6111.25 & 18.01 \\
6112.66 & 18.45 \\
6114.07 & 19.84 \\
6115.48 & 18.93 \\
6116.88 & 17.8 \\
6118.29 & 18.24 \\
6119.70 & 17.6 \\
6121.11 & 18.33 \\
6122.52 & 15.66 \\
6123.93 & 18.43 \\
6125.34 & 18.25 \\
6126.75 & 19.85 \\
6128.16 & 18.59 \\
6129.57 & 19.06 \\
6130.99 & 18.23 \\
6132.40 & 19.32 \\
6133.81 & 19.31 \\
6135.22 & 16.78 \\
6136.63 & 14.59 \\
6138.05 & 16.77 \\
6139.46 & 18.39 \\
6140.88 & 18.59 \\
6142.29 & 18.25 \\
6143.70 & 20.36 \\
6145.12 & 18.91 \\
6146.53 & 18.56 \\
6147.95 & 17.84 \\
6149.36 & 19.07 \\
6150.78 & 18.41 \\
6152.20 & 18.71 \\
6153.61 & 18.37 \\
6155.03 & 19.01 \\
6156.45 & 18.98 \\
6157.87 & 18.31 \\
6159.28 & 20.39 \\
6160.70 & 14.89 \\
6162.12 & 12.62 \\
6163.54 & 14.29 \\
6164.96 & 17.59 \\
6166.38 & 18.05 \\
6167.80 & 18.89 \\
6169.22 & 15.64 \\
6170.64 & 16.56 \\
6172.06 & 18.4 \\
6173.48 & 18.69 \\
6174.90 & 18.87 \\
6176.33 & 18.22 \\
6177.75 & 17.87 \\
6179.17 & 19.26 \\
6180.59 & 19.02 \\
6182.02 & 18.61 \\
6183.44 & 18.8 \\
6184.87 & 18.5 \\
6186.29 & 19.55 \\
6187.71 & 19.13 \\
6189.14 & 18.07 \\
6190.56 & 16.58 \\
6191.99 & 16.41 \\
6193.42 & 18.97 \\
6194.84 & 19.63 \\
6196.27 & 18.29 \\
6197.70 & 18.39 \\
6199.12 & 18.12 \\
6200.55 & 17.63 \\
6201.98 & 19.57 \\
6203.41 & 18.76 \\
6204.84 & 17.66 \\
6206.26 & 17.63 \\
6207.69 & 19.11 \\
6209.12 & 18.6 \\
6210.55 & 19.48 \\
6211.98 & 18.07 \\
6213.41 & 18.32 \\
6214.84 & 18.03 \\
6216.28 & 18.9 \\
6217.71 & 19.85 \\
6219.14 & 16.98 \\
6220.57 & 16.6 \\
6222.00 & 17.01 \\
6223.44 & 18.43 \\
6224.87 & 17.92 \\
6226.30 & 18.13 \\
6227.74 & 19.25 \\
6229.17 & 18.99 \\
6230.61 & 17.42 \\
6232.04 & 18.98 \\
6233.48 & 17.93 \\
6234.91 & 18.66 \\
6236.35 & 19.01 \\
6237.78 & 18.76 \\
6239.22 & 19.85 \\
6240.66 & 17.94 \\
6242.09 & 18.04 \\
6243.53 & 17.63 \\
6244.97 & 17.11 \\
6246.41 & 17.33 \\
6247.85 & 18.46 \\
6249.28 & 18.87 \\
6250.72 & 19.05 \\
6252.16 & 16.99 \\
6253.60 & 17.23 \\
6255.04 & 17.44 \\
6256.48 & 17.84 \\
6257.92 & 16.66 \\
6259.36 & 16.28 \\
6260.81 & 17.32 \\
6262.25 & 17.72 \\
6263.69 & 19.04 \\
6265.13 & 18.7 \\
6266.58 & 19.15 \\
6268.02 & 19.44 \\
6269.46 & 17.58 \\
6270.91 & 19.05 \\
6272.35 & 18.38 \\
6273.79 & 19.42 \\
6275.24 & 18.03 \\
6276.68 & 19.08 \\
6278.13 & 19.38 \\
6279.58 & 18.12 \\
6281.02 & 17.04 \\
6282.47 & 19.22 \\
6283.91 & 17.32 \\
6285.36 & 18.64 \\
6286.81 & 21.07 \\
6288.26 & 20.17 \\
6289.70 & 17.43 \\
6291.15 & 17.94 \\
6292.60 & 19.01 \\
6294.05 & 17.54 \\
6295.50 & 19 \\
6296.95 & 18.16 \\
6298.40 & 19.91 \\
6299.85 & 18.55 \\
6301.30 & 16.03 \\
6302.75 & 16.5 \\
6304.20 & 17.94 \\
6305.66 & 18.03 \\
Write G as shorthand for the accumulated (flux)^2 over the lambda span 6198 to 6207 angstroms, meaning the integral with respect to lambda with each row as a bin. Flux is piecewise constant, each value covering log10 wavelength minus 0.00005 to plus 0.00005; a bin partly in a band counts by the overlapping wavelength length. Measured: 3001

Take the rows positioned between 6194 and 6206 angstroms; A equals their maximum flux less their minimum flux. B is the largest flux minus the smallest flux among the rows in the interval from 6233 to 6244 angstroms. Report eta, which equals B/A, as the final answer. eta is 1.1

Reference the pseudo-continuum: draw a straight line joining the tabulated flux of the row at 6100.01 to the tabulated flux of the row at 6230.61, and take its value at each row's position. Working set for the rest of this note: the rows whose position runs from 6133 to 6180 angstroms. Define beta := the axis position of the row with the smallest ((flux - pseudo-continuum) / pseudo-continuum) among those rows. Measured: 6162.12 angstroms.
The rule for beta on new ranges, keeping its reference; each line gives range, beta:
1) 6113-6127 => 6122.52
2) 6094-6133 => 6102.82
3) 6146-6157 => 6147.95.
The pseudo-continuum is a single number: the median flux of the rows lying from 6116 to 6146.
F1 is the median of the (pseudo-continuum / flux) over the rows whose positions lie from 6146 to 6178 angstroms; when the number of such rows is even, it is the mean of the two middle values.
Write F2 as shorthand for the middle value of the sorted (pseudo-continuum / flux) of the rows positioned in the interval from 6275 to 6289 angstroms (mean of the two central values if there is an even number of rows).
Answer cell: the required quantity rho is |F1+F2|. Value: 1.97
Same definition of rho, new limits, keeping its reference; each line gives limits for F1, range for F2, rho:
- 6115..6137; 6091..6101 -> 1.98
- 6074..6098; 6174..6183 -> 1.96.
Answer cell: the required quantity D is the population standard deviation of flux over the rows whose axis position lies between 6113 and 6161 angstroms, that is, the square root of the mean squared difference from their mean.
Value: 1.29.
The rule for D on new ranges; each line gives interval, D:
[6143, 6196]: 1.60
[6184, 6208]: 0.94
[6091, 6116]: 1.08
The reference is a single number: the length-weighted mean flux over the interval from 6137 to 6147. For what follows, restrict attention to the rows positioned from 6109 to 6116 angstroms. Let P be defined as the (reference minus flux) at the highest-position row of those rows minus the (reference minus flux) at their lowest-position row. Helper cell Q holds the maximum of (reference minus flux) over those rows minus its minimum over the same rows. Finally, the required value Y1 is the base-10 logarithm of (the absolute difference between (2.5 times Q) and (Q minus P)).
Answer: 0.5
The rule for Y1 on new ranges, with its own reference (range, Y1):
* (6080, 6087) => 0.7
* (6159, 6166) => 1.2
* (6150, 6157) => -0.4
